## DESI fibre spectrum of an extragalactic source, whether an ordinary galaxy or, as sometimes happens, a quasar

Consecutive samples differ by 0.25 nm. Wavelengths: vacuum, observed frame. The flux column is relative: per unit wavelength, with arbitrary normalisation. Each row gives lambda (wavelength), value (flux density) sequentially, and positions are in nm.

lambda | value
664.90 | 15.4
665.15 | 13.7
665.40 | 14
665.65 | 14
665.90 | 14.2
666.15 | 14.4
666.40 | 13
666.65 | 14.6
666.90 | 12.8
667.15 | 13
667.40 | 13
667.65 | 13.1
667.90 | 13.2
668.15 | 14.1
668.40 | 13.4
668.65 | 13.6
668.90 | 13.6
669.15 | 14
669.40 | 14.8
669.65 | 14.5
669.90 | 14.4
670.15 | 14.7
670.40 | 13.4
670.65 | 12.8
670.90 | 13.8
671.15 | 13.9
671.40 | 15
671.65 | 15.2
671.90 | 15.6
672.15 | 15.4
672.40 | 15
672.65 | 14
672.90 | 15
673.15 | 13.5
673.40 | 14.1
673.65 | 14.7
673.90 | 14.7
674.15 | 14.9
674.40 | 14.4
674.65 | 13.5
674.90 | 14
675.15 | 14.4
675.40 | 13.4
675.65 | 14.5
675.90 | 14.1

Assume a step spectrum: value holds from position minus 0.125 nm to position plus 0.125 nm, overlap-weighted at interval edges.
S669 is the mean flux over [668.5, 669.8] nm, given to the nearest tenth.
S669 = 14.1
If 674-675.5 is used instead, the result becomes 14.1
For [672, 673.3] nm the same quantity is 14.6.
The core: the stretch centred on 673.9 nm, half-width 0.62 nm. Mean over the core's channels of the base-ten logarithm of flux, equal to 1.16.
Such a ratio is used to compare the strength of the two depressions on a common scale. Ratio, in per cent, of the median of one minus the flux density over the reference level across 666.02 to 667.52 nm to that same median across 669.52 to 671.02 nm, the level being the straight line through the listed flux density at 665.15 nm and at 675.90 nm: -374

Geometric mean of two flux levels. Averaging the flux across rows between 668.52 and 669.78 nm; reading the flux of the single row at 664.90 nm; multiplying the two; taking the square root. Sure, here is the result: 14.7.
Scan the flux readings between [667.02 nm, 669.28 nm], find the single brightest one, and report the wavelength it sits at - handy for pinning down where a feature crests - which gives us 668.15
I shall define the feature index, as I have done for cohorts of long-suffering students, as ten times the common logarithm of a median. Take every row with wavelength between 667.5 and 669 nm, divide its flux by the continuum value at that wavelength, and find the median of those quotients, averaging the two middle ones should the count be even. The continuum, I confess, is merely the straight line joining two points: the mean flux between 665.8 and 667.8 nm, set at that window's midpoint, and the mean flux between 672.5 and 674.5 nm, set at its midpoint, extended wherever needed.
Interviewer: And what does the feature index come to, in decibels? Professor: -0.08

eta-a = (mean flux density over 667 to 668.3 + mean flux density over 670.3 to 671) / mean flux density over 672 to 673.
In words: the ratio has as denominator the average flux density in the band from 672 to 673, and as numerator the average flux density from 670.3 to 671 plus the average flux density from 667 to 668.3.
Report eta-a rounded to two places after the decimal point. 1.79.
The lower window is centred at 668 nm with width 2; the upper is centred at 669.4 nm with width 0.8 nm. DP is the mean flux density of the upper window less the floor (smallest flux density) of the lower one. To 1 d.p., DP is 1.4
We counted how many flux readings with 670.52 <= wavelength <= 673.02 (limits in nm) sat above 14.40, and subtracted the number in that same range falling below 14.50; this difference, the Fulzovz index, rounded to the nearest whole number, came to 2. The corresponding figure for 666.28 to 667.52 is -3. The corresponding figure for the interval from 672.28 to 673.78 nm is 0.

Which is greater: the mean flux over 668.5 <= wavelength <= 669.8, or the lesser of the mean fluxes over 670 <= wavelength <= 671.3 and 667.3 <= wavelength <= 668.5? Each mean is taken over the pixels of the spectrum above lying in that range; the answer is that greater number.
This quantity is 14.1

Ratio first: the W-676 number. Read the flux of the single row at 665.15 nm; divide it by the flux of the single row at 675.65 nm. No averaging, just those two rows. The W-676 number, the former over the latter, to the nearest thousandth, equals 0.945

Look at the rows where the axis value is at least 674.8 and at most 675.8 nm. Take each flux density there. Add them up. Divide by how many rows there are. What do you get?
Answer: 14.1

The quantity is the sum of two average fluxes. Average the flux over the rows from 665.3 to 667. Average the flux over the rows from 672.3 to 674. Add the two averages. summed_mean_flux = 28.3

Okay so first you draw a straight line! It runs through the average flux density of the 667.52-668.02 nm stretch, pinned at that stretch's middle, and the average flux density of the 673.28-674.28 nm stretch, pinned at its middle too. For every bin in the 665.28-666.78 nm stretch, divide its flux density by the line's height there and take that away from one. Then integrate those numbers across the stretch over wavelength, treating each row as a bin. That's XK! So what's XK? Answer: -0.15 nm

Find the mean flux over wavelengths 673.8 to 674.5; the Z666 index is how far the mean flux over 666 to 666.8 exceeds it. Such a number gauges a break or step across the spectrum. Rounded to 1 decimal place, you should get -0.7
